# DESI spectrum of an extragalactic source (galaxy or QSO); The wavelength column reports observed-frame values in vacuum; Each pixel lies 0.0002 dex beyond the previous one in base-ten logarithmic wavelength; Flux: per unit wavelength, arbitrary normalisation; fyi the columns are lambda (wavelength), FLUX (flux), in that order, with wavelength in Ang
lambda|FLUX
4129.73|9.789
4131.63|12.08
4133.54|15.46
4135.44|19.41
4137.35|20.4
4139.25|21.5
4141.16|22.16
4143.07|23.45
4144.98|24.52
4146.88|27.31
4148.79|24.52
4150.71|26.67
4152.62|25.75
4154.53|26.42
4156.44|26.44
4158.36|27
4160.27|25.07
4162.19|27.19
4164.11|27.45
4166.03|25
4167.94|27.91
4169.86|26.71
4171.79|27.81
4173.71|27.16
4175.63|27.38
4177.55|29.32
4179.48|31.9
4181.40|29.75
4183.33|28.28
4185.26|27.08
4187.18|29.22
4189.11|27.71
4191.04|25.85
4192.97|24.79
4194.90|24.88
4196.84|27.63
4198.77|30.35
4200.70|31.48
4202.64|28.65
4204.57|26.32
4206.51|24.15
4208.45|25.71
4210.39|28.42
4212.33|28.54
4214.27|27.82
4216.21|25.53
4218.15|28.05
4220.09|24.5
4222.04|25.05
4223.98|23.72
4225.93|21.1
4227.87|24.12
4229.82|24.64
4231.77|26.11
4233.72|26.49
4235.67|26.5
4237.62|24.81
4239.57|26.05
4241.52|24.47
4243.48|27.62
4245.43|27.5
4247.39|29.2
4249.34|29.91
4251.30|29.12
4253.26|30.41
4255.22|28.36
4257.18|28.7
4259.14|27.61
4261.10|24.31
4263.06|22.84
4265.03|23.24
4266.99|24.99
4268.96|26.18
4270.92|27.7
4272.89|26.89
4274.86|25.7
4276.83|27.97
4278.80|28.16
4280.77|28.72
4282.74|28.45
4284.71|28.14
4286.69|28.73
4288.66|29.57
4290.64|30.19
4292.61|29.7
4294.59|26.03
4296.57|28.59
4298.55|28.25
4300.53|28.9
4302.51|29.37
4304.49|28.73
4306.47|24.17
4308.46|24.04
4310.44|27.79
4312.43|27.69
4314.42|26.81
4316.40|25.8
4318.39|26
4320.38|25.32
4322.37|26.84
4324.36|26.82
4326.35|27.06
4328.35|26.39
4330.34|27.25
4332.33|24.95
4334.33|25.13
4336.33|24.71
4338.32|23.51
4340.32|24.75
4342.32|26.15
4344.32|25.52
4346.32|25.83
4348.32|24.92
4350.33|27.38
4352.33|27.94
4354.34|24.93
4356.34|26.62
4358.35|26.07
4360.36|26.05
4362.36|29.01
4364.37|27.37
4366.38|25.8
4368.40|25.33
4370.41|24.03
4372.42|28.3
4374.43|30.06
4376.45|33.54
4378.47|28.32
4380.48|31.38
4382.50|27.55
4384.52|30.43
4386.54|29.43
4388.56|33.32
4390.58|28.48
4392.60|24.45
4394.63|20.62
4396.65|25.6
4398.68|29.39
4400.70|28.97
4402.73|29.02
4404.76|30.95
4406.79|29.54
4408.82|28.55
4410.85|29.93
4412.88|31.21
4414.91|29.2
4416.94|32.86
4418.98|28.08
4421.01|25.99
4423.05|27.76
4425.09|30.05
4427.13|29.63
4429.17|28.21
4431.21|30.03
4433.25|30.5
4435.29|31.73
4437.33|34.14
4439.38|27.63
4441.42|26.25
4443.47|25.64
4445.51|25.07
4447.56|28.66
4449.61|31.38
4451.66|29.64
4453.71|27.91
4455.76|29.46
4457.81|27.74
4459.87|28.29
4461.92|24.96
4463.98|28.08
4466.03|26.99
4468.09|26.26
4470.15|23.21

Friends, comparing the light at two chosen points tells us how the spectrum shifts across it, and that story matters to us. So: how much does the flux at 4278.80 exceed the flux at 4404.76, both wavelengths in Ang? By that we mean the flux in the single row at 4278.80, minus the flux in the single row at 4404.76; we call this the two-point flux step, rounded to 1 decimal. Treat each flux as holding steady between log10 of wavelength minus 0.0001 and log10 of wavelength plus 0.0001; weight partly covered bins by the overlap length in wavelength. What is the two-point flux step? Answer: -2.8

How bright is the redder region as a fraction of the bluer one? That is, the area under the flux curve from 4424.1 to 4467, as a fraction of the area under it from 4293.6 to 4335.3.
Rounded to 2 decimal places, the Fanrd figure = 1.10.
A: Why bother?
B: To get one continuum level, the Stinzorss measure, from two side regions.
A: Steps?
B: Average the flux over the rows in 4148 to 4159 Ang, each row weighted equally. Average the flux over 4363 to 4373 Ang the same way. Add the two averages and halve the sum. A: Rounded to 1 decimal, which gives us 26.1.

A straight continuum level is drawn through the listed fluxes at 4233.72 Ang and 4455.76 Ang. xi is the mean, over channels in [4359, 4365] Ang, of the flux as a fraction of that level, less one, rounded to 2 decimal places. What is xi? -0.03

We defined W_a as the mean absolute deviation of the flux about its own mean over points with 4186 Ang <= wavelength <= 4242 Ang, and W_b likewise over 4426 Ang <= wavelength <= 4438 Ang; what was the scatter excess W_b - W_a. -0.3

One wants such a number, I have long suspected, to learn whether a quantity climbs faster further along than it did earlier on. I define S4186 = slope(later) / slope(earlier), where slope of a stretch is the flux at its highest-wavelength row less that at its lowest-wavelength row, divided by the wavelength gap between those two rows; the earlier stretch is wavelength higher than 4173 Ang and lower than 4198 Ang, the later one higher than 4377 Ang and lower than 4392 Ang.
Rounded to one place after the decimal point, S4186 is 0.7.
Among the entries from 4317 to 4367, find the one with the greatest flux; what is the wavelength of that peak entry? 4362.36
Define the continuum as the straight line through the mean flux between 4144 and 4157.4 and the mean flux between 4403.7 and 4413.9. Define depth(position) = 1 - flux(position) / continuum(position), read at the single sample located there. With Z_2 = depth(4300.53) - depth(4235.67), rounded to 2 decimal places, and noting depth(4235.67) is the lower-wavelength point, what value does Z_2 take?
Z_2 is -0.05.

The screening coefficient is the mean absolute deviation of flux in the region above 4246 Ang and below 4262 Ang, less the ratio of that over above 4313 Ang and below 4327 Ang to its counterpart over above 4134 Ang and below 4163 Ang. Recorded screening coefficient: 1.0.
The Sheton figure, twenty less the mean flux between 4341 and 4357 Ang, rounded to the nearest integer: -6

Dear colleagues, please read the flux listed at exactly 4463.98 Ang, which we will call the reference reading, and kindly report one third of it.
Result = 9.4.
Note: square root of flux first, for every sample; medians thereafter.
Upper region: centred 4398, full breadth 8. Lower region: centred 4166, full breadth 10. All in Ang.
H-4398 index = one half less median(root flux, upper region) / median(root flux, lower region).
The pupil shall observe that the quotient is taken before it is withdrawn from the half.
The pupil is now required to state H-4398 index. -0.501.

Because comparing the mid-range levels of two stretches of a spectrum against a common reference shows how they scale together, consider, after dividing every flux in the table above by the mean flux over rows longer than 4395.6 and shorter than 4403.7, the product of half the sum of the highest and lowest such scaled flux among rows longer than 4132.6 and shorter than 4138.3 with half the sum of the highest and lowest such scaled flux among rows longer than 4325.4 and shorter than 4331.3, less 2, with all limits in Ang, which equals -1.40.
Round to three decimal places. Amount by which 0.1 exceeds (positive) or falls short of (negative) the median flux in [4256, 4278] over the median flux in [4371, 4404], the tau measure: -0.803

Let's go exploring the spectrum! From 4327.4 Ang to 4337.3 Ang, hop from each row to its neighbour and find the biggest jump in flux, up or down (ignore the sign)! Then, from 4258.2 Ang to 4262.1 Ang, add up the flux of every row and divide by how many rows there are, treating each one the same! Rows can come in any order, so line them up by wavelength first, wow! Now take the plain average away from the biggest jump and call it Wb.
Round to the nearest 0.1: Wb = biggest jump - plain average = -23.7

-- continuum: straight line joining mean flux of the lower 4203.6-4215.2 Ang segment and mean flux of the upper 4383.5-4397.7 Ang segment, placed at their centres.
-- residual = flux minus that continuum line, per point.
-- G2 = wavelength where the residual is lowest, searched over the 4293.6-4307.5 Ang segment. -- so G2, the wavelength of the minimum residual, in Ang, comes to 4306.47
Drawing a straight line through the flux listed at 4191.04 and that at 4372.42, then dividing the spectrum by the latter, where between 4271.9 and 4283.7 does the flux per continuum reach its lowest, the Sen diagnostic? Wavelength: 4274.86 Ang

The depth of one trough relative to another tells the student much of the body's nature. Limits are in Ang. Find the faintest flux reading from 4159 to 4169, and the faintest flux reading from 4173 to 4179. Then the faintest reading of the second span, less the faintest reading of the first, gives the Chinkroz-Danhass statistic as 2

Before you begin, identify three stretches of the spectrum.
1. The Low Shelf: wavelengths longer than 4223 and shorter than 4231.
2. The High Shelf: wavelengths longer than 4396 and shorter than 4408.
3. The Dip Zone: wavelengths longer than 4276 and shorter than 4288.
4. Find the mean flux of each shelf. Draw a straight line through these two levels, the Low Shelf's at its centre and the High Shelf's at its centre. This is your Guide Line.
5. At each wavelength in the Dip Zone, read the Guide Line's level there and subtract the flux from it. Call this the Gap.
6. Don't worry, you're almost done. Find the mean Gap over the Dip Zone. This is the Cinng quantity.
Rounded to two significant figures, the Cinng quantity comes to -3.2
